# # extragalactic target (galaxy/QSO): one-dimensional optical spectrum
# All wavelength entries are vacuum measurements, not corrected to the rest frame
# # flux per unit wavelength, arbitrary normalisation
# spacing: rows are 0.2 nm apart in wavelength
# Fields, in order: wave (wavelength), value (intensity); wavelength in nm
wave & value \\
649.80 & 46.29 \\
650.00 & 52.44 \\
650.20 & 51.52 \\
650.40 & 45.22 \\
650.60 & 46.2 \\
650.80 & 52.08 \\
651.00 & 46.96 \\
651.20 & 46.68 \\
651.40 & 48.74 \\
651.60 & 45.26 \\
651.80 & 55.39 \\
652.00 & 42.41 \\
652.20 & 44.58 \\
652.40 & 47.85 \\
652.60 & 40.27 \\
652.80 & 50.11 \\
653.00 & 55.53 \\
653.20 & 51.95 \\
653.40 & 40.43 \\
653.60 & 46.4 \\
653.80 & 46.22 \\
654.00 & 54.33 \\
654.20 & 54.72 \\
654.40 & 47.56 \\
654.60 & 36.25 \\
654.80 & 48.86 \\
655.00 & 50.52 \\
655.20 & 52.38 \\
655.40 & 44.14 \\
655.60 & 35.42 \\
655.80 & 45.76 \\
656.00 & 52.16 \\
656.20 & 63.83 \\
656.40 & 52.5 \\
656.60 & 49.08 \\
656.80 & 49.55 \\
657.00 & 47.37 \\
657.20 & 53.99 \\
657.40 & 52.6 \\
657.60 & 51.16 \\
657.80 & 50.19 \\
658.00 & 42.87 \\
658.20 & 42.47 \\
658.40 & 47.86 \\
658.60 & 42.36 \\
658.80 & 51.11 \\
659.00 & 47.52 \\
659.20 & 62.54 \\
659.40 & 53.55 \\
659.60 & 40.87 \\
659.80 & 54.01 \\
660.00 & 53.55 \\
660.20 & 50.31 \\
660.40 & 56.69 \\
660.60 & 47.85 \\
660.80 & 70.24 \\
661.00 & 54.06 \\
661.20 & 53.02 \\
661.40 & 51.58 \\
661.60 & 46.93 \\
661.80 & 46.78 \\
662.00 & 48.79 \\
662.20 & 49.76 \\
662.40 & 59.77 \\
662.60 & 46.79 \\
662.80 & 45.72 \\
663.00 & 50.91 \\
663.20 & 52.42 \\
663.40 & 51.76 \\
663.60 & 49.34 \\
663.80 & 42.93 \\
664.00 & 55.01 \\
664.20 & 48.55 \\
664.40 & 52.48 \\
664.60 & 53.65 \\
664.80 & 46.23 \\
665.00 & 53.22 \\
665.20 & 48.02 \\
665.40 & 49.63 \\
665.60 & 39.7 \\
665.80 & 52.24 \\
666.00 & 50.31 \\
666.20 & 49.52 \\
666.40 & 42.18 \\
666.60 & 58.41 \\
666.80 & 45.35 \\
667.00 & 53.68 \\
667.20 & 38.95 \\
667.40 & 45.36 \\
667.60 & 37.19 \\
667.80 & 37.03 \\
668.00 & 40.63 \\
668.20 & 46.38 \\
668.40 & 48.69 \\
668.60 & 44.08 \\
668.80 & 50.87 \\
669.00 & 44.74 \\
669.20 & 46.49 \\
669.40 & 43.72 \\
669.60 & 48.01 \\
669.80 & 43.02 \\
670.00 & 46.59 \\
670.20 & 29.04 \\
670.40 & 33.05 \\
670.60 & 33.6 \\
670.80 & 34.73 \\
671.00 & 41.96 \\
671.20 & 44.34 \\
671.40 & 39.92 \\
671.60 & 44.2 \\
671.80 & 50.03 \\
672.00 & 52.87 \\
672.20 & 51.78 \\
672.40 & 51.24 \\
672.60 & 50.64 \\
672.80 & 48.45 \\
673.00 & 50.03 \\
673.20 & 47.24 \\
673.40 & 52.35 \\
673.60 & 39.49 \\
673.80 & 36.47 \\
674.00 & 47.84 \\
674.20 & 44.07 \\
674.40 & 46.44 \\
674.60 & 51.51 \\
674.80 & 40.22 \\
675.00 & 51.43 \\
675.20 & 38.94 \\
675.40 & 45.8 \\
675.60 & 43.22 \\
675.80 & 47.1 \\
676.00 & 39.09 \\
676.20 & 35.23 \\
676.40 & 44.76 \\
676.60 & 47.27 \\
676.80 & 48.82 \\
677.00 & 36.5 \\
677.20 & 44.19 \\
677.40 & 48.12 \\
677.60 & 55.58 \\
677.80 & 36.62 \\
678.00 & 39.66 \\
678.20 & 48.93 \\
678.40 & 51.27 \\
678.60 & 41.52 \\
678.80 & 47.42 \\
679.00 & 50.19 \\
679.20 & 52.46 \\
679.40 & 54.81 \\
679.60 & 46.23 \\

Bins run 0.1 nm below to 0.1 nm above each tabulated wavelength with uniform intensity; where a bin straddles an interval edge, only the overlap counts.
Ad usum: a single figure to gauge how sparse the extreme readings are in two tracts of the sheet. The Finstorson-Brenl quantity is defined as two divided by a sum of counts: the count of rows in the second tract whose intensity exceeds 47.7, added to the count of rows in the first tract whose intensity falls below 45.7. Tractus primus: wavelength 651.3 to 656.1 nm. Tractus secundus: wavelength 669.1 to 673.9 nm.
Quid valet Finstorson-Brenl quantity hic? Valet 0.118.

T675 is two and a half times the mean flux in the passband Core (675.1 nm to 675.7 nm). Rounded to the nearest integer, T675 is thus 107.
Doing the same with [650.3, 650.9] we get 120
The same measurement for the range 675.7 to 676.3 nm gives 101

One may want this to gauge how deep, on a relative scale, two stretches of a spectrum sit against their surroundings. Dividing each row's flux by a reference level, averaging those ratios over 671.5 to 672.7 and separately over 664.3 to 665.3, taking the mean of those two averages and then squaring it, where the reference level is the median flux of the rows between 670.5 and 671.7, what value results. 1.5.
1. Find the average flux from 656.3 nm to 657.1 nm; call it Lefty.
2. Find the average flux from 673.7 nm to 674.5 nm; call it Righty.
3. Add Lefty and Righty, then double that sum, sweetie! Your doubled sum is 187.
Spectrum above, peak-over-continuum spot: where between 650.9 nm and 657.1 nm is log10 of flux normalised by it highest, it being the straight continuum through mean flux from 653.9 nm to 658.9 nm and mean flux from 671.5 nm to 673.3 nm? 656.20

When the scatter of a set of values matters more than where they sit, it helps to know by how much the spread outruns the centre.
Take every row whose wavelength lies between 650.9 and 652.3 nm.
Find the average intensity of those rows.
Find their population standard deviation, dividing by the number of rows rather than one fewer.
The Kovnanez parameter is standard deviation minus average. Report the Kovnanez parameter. -43.3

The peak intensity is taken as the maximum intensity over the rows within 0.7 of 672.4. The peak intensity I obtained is 52.87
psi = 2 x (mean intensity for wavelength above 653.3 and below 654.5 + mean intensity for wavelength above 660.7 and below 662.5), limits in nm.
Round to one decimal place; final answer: 203.4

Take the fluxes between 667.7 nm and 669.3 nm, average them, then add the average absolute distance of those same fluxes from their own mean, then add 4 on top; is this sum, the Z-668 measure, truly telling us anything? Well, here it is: 52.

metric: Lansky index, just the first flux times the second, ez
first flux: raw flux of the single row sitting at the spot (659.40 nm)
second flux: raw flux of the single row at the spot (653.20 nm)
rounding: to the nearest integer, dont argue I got 2782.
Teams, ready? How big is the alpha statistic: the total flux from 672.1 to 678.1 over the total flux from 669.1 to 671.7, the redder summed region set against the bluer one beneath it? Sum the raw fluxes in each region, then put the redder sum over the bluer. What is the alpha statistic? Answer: 2.6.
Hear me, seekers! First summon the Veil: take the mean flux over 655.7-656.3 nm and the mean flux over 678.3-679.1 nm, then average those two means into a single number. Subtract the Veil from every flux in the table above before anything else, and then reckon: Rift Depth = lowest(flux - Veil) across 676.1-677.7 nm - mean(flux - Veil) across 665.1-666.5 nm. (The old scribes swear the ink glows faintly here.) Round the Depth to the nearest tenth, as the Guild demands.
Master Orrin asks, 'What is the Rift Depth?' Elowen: -12.1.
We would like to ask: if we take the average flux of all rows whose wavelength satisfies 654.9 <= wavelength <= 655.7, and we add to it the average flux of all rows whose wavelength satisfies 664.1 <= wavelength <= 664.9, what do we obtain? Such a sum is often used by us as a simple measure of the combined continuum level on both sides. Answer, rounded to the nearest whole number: 96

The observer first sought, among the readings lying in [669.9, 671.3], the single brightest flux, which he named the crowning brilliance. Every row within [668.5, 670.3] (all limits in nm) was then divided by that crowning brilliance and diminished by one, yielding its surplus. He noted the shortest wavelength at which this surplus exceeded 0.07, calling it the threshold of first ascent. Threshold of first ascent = 668.80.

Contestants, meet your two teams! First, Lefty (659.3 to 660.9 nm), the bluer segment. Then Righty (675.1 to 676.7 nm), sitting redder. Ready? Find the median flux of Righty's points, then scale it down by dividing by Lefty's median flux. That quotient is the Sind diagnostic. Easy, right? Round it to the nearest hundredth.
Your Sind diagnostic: 0.82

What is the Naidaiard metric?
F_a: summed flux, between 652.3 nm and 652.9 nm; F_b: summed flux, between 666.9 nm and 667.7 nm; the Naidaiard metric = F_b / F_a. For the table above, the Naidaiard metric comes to 1.3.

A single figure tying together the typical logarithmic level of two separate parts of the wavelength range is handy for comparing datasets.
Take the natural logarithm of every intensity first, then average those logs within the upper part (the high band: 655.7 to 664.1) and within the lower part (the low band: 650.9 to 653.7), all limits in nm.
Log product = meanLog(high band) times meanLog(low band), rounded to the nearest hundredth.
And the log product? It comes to 15.12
